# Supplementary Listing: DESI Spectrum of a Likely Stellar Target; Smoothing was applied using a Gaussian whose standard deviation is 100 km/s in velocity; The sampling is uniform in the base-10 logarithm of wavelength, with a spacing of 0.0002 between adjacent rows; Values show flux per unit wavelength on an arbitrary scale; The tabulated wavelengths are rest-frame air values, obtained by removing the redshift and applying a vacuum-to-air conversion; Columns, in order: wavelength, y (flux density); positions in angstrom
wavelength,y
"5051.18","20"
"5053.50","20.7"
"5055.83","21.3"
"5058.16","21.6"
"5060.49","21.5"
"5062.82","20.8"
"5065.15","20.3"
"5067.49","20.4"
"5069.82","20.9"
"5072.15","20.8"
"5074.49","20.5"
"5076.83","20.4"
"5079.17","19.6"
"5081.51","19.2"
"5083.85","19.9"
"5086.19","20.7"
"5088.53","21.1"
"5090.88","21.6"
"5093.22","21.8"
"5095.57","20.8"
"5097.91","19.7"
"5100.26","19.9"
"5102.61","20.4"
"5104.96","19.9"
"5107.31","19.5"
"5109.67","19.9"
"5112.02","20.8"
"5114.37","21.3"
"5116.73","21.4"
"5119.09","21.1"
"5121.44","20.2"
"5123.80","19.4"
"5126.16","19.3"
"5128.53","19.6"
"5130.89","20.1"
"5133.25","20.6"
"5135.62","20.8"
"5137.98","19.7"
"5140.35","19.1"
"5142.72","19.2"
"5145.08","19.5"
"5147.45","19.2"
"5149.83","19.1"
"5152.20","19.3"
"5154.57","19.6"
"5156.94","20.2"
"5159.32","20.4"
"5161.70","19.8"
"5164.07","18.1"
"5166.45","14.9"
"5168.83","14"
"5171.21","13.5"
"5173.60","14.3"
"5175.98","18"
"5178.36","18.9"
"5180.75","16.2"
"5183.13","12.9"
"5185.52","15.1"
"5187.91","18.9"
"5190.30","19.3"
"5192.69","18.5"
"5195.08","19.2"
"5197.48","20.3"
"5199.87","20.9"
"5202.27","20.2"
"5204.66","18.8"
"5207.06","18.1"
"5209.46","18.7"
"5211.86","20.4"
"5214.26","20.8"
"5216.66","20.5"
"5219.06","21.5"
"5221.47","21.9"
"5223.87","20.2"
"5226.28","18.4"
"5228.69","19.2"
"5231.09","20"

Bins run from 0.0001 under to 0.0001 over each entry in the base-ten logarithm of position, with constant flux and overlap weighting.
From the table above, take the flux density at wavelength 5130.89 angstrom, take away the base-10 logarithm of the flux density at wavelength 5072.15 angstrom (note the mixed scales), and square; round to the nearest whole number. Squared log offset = 353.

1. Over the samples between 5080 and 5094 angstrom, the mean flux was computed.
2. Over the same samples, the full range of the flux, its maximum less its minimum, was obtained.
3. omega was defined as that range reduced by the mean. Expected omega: -18.1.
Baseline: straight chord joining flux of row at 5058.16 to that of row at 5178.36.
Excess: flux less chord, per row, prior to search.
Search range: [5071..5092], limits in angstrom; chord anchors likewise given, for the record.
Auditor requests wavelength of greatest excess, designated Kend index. 5090.88 angstrom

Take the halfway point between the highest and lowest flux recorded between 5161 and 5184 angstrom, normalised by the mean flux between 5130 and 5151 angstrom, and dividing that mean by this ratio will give 23.7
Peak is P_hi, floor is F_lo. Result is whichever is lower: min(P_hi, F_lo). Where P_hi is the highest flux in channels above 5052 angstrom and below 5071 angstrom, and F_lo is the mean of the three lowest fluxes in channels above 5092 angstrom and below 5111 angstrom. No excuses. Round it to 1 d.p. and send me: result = 19.7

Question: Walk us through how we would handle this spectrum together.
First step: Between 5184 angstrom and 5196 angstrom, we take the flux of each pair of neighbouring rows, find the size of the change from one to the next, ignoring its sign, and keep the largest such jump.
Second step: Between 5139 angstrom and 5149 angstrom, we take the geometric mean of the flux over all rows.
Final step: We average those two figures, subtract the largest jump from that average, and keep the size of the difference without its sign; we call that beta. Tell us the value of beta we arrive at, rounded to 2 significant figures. 7.7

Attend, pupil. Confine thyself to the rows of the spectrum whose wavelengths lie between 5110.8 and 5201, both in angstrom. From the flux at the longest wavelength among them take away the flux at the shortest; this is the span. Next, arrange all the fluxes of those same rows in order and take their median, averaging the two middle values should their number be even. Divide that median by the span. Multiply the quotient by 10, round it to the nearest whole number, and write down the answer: 1930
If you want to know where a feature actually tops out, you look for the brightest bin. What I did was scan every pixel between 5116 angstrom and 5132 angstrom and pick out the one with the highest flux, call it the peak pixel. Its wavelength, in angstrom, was 5116.73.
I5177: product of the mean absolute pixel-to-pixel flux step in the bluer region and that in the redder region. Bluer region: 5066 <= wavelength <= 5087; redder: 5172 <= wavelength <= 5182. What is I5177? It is 1.1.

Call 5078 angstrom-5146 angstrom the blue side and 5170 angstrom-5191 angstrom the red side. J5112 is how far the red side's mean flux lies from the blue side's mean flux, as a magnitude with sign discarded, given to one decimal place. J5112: 3.9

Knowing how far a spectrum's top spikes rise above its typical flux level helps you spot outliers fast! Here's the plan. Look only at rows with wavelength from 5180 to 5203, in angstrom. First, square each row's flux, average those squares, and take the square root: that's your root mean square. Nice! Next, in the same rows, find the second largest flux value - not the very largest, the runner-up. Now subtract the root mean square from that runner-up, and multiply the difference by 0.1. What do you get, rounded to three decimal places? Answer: 0.199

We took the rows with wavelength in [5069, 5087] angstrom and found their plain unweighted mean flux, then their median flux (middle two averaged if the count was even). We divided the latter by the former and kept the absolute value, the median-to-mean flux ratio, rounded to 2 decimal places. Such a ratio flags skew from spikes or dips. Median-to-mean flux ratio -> 1.01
